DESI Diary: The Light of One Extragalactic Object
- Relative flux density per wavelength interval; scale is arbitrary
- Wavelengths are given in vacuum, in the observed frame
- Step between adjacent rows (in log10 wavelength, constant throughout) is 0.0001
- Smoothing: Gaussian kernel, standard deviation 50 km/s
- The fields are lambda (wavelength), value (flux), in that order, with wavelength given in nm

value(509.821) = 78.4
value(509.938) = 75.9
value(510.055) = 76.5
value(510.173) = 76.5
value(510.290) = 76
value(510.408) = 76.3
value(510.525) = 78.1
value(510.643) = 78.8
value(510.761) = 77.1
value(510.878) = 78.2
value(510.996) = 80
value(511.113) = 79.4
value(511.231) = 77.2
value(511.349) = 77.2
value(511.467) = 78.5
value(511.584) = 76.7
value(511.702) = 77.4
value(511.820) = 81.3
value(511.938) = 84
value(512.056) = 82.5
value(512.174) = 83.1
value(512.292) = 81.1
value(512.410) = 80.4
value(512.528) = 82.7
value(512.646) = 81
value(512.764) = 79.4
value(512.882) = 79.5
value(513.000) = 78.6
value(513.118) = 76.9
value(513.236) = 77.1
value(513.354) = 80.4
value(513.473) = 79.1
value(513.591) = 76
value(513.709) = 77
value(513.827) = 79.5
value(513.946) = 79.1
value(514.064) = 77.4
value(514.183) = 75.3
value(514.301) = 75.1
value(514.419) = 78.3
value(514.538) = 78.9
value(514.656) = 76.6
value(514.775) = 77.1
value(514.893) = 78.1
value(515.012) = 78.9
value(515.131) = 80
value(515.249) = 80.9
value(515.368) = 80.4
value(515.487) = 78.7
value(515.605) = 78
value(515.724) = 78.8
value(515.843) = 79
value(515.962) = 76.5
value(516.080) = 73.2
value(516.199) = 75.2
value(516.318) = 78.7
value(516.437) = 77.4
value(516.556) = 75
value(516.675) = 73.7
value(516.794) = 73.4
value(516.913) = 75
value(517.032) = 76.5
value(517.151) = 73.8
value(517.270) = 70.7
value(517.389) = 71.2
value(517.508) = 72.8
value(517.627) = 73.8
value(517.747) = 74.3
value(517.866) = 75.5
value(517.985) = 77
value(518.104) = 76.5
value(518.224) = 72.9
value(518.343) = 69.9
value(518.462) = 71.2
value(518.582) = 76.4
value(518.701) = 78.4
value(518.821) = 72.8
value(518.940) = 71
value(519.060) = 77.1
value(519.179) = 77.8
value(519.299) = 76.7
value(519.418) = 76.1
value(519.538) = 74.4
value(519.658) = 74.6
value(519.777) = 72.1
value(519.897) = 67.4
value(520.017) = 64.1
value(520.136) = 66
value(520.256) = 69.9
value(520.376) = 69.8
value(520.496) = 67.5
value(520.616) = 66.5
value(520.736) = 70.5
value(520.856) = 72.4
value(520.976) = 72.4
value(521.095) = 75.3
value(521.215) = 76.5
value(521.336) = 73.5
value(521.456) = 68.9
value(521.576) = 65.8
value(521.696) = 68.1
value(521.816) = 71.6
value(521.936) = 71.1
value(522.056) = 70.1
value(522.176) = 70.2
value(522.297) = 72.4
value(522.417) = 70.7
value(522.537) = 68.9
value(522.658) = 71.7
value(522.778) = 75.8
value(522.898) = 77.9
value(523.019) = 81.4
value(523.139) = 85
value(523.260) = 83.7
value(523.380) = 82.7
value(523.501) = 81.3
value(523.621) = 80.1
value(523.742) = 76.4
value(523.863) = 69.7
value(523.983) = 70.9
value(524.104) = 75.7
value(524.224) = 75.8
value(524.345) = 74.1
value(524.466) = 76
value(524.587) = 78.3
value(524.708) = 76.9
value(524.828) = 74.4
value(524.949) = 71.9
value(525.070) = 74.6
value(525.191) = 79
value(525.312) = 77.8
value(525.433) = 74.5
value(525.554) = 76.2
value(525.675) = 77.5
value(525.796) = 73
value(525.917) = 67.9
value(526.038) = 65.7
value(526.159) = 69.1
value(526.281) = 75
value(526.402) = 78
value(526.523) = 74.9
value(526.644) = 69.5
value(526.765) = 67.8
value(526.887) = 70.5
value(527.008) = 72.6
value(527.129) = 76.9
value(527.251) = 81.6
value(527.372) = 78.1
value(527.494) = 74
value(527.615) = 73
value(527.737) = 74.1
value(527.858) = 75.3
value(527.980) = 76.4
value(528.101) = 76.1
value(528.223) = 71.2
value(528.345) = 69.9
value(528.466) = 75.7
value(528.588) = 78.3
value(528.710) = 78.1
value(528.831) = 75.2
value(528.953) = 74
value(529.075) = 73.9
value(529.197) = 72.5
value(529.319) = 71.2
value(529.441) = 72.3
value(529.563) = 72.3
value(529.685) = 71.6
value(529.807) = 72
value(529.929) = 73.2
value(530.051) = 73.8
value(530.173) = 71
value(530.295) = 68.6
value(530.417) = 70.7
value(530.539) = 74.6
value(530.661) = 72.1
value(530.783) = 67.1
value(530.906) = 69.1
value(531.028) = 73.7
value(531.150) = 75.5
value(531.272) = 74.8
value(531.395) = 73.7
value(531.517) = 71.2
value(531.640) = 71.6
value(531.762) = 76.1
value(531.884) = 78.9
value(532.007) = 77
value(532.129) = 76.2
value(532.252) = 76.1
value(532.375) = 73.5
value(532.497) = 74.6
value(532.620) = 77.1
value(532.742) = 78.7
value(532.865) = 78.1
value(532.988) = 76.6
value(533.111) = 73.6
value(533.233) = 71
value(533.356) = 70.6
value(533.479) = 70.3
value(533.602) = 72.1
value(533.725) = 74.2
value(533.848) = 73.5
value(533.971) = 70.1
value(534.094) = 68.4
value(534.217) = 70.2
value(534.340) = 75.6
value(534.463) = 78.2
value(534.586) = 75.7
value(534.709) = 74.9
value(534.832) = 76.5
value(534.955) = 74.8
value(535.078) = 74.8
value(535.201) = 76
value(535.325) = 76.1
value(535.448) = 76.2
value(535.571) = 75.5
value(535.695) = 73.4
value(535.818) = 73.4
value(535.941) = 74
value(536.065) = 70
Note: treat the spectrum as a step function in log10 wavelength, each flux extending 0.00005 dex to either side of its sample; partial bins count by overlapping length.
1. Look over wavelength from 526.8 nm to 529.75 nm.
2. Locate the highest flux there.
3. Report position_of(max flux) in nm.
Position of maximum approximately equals 527.251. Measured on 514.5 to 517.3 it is 515.249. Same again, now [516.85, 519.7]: 518.701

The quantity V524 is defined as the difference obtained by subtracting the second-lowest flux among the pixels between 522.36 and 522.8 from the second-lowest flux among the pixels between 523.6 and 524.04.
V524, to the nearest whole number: 0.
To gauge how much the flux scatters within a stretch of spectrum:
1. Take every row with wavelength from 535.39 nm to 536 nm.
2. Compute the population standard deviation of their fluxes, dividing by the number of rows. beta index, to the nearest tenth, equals 1.1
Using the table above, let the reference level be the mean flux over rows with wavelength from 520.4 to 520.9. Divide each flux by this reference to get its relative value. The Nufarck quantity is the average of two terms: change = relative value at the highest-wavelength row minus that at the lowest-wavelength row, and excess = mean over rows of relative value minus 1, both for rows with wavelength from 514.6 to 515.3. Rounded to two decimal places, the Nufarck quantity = 0.10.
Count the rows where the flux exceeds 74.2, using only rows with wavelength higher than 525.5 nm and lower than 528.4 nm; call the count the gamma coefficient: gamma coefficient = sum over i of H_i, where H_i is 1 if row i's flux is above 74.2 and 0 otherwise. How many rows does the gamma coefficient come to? 11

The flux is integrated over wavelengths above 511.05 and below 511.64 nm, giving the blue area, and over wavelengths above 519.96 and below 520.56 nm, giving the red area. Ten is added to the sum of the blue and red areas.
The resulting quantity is 96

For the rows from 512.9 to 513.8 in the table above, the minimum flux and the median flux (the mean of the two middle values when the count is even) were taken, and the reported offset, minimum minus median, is -1.1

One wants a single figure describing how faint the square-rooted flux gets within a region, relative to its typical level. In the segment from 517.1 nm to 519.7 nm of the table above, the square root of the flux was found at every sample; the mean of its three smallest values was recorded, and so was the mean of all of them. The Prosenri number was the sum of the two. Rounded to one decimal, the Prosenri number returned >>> 17.0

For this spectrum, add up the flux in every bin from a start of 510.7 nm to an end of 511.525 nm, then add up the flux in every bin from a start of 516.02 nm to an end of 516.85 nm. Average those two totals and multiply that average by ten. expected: 5371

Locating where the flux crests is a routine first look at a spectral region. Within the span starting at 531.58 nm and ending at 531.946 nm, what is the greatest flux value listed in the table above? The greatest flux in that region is 78.9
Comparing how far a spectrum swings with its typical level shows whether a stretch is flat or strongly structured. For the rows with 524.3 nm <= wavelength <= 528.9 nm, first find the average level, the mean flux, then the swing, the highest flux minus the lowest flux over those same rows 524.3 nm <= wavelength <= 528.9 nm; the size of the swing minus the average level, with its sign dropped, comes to 59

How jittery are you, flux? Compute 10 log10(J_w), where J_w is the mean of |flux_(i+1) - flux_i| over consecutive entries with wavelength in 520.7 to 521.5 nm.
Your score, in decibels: 3.6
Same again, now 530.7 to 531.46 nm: 3.1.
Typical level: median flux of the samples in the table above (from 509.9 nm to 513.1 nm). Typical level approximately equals 79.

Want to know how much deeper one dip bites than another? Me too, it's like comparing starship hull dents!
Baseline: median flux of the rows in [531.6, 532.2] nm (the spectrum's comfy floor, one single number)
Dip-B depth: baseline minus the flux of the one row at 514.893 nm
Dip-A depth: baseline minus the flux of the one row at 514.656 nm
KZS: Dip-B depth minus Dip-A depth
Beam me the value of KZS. -1.5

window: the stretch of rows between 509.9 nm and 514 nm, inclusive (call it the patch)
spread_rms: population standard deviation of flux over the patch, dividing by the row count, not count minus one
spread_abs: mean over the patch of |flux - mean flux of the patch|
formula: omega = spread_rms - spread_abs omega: 0.37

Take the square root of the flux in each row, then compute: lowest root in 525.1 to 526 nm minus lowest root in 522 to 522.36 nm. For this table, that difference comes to -0.13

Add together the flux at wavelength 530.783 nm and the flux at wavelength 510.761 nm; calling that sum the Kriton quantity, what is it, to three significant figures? 144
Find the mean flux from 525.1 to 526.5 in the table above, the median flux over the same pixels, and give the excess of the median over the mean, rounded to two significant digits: 1.0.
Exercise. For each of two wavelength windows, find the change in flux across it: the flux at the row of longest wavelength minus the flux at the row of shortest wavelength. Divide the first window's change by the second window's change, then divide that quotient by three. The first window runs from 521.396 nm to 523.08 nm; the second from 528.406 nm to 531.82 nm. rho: 10.4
